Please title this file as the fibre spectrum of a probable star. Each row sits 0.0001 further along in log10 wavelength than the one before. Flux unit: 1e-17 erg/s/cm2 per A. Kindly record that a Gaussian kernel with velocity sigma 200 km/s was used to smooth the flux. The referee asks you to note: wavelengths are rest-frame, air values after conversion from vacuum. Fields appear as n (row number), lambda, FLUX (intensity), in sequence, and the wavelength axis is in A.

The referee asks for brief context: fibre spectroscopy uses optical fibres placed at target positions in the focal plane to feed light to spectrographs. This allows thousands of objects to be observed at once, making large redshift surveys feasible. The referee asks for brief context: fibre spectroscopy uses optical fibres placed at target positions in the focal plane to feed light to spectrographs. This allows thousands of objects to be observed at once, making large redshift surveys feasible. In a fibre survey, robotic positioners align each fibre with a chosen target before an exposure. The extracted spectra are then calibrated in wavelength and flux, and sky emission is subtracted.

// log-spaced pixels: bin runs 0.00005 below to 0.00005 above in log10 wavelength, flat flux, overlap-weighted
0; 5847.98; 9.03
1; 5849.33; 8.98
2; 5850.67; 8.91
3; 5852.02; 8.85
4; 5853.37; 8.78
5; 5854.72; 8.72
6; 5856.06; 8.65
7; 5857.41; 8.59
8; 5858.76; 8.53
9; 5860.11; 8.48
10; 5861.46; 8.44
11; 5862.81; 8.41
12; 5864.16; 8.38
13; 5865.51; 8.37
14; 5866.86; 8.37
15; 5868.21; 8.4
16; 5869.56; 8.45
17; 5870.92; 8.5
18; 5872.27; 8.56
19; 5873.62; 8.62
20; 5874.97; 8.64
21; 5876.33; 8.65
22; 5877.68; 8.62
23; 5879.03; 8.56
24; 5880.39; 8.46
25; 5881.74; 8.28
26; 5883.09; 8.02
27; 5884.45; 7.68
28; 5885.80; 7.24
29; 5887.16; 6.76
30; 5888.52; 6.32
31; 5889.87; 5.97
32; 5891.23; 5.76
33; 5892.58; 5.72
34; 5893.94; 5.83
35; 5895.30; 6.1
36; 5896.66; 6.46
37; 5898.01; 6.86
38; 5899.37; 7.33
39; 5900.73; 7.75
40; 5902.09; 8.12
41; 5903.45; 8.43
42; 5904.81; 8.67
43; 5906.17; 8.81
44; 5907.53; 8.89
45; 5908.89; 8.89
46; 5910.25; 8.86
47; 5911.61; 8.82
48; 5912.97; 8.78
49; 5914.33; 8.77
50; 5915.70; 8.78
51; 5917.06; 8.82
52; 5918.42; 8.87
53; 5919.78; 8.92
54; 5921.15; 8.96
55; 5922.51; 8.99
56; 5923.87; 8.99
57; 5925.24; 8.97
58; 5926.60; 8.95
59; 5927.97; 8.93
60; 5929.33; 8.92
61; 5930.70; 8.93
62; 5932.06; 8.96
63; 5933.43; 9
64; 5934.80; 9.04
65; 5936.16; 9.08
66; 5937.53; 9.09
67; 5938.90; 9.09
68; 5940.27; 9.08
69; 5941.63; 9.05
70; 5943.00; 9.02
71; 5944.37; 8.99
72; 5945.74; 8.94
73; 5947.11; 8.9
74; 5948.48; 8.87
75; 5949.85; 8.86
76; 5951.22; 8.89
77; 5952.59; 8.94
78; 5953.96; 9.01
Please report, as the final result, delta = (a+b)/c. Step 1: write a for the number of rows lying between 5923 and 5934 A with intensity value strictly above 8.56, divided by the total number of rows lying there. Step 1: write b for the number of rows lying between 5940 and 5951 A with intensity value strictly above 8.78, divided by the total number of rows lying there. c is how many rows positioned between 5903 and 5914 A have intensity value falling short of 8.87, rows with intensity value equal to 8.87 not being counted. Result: 0.33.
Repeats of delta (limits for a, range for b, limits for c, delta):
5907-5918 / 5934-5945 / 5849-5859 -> 0.33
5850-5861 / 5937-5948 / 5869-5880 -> 0.22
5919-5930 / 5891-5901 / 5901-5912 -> 0.17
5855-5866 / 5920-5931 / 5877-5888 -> 0.16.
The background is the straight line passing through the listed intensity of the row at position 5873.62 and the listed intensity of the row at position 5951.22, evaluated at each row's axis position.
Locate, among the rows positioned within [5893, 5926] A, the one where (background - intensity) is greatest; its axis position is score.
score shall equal 5893.94 A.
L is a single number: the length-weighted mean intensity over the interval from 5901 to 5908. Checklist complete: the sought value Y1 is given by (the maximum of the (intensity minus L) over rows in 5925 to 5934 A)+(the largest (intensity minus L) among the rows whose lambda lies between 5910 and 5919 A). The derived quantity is 0.82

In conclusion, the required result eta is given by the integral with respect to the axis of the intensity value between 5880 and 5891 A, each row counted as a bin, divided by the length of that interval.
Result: 7.2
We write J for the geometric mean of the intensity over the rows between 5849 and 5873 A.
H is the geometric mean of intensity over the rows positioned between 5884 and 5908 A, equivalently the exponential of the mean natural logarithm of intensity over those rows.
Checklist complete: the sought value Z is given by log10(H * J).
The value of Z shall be 1.783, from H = 7.1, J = 8.6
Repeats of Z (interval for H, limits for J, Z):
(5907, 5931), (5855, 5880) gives 1.879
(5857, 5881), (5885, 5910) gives 1.782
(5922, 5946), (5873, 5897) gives 1.813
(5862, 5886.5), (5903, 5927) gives 1.868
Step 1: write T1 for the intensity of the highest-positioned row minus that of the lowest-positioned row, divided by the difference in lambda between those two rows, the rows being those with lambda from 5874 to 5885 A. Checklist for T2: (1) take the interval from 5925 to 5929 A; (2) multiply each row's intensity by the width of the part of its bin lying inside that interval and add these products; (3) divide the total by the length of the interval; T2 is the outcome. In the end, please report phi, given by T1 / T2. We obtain -0.011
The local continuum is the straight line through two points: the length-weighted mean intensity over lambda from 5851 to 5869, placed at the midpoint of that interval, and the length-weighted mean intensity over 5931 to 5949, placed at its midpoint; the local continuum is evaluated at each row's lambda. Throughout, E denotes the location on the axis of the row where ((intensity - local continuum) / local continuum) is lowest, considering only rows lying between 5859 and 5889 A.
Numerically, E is 5888.52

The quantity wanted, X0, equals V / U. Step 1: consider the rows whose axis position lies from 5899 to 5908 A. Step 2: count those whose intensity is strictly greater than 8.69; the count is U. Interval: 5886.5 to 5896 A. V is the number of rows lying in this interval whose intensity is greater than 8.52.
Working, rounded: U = 2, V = 0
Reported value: 0.0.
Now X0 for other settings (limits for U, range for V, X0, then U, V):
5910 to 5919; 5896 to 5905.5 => 0.1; 7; 1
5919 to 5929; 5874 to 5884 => 0.6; 7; 4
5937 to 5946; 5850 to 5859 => 1.0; 7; 7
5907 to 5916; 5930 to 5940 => 1.0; 7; 7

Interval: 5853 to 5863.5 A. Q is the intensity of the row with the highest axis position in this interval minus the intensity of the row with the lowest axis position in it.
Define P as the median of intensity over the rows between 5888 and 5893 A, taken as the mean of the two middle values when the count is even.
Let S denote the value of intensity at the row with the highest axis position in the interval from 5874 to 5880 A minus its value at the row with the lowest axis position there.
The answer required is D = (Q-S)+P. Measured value 5.6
